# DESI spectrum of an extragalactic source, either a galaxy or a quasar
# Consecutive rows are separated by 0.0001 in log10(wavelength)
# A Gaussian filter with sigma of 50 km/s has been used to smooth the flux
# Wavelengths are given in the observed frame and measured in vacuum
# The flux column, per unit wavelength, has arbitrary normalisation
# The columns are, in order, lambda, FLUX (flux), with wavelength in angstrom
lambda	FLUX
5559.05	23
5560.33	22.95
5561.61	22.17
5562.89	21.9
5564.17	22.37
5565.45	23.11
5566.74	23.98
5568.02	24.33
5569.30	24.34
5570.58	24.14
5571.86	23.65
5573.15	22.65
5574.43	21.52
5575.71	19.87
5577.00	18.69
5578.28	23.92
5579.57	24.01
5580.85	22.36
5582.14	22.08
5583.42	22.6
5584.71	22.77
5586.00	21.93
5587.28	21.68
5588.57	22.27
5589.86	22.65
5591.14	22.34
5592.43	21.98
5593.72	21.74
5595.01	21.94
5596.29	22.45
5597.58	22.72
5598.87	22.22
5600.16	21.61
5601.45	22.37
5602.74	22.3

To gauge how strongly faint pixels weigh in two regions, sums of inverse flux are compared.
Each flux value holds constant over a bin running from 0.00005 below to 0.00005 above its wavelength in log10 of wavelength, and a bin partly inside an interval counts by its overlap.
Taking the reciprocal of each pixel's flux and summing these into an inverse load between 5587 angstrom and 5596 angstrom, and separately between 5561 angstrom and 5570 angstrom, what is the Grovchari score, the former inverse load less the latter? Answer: 0.014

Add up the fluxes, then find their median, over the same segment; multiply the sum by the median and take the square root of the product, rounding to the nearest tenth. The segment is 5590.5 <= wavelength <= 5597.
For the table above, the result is 49.3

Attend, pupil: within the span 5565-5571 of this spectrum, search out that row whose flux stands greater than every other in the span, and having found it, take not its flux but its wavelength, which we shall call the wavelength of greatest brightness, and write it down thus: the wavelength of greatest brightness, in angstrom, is 5569.30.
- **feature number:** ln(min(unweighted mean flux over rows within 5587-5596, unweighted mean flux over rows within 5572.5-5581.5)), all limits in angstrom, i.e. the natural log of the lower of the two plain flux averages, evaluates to 3.08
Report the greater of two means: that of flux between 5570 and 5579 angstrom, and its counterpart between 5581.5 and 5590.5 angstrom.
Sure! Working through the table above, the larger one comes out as 22.3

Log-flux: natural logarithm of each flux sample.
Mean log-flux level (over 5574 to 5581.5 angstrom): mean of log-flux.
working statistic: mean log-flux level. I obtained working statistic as 3.07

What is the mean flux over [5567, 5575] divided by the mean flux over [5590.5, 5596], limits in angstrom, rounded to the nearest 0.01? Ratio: 1.07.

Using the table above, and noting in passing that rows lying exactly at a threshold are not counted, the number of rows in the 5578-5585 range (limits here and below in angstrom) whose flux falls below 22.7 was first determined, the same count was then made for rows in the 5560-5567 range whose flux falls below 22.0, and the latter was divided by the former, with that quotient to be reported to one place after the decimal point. 0.3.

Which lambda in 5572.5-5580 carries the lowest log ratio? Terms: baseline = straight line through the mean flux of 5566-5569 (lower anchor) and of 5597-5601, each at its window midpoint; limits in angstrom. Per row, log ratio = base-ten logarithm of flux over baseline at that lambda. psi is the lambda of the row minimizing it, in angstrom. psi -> 5577.00 angstrom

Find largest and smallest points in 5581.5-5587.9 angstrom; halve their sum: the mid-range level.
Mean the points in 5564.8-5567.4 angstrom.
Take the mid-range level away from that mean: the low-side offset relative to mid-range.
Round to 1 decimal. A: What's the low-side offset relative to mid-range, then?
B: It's 1.3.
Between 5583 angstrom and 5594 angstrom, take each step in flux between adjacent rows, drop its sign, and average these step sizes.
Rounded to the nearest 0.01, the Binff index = 0.39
